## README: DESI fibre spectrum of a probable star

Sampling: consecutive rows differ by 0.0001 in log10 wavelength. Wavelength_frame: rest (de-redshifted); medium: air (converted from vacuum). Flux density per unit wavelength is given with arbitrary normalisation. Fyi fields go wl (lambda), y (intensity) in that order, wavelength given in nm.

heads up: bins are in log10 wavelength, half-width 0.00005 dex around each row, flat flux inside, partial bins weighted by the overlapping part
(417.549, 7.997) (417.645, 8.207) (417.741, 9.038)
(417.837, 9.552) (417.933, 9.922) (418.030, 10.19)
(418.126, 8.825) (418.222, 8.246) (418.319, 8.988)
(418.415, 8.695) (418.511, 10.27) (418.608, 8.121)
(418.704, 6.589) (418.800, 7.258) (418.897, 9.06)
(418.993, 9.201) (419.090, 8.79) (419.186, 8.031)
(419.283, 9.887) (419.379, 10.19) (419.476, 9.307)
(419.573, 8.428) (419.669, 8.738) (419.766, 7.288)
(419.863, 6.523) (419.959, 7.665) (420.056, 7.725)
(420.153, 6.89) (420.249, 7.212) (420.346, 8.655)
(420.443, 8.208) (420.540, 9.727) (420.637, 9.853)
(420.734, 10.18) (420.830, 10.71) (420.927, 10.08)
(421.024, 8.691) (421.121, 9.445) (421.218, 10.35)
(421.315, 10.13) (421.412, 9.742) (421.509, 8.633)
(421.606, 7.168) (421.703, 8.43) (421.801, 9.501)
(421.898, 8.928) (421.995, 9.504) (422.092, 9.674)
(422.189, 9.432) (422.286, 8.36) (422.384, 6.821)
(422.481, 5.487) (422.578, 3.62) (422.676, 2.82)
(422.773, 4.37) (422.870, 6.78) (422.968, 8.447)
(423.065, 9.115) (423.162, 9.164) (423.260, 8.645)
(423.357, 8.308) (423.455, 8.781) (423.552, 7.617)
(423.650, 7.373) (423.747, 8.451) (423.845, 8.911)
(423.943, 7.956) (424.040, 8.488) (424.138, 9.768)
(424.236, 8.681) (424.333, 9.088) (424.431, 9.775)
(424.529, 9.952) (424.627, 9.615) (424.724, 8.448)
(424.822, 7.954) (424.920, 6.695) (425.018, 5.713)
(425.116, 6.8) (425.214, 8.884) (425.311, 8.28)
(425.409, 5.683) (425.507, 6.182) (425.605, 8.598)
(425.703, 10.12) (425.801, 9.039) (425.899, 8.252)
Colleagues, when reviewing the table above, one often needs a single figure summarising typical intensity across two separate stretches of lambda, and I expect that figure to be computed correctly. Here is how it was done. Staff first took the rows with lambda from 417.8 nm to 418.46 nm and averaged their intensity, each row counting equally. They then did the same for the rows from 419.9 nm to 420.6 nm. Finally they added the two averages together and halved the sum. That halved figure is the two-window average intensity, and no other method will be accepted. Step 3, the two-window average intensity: 8.6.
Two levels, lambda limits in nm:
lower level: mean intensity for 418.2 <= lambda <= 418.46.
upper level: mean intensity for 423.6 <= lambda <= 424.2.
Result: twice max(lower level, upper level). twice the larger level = 17.3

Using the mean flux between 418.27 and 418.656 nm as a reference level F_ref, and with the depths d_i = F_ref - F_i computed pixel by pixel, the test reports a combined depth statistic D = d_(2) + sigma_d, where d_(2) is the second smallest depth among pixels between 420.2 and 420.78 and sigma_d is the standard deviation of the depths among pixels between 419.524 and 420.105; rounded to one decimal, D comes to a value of -0.1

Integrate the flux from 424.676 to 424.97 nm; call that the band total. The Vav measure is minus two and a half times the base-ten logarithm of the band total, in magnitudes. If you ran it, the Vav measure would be -0.9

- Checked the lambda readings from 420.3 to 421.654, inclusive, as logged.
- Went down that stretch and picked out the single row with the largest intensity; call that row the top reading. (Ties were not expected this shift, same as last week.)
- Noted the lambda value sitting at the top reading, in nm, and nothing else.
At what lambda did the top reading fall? 420.830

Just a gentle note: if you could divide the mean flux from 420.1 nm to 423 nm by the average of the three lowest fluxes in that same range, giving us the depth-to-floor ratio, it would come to 2.29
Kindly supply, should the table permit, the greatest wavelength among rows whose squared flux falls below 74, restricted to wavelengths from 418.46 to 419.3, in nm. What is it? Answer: 419.186 nm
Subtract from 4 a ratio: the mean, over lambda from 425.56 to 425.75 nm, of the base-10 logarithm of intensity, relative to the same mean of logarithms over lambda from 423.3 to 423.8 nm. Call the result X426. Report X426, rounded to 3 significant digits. 2.93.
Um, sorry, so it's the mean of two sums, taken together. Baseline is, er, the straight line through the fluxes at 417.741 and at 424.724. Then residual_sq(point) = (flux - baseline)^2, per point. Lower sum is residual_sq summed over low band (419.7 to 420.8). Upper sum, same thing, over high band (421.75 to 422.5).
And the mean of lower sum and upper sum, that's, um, 19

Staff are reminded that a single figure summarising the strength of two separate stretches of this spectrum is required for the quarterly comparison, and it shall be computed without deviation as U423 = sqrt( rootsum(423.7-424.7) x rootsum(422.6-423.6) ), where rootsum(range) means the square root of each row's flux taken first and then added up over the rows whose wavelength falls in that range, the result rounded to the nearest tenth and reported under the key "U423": 28.4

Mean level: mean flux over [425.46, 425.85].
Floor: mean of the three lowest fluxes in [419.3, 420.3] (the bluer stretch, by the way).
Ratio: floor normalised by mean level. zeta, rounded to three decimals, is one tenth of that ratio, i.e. 0.081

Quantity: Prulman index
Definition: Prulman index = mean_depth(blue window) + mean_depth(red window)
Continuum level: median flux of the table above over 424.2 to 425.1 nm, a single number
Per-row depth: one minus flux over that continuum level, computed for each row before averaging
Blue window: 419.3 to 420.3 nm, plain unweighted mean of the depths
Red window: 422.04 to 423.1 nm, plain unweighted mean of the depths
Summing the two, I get 0.29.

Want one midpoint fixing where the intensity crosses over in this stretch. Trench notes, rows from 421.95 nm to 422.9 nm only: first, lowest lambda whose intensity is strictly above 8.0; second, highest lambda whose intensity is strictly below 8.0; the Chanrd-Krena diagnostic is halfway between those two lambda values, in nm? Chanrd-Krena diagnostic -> 422.43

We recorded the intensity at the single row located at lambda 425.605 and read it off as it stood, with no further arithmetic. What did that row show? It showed 8.598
